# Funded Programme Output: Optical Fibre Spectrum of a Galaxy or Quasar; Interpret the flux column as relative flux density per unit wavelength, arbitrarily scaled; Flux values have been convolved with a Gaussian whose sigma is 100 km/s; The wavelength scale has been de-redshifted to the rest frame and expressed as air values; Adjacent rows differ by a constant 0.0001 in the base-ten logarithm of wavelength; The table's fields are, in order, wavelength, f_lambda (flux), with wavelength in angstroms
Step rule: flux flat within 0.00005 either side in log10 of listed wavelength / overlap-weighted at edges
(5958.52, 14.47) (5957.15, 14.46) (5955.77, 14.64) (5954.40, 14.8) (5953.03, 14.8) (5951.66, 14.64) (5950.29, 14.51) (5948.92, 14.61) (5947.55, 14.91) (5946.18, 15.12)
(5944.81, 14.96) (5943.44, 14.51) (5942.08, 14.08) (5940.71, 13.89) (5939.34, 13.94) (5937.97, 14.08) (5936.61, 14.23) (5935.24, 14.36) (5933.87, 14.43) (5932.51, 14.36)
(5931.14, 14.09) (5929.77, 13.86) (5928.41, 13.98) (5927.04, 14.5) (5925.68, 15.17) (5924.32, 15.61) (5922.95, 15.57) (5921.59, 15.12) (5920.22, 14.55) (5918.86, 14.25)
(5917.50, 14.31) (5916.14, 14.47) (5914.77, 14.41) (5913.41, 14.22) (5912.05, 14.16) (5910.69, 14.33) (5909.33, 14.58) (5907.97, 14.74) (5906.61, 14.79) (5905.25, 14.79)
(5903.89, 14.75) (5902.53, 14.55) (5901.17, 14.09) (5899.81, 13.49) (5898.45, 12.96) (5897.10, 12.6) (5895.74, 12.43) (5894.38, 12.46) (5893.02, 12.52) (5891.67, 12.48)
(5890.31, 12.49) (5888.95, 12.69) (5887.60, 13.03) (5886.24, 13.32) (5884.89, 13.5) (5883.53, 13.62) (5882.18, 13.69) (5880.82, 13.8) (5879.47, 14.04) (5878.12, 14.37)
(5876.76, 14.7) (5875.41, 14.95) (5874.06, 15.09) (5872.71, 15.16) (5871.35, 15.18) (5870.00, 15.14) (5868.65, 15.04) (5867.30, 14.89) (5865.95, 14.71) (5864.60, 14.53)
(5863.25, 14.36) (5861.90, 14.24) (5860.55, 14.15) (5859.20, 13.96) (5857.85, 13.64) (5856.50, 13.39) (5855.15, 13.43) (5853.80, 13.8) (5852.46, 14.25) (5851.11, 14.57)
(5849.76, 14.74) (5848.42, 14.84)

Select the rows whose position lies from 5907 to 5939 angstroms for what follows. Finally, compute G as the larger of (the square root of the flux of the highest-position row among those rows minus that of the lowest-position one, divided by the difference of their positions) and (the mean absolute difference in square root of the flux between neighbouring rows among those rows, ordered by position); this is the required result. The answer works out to 0.0306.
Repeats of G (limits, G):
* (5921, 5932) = 0.0459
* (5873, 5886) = 0.0263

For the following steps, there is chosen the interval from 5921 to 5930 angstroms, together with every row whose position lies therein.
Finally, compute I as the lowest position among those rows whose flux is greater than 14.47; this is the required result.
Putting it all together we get 5921.59 angstroms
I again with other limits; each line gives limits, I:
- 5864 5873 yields 5864.60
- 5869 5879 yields 5870.00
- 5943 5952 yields 5943.44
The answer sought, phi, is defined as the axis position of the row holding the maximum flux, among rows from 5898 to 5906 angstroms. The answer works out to 5905.25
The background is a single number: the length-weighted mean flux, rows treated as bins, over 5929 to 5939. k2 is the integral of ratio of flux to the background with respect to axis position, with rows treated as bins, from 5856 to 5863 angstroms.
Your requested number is 6.86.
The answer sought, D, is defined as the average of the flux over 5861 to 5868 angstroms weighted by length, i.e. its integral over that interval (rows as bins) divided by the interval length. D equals 14.5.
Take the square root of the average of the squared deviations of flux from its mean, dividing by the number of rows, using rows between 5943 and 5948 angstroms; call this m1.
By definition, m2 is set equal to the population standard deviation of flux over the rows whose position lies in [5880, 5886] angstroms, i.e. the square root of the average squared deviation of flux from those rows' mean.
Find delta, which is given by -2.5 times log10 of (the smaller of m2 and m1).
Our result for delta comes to 2.4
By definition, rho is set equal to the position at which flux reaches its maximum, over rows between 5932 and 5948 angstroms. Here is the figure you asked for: 5946.18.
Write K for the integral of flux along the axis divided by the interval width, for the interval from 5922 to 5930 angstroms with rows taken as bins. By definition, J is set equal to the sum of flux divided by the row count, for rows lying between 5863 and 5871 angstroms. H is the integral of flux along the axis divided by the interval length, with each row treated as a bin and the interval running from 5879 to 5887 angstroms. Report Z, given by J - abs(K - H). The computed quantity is 13.6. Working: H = 13.6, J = 14.8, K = 14.9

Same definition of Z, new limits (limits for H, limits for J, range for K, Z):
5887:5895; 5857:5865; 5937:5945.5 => 12.5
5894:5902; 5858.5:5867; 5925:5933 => 13.1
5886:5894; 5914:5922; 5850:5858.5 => 13.3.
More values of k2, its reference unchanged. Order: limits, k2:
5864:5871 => 7.35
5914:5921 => 7.10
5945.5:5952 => 6.76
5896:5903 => 6.63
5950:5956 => 6.21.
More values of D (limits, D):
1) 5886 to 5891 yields 12.8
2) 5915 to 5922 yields 14.5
